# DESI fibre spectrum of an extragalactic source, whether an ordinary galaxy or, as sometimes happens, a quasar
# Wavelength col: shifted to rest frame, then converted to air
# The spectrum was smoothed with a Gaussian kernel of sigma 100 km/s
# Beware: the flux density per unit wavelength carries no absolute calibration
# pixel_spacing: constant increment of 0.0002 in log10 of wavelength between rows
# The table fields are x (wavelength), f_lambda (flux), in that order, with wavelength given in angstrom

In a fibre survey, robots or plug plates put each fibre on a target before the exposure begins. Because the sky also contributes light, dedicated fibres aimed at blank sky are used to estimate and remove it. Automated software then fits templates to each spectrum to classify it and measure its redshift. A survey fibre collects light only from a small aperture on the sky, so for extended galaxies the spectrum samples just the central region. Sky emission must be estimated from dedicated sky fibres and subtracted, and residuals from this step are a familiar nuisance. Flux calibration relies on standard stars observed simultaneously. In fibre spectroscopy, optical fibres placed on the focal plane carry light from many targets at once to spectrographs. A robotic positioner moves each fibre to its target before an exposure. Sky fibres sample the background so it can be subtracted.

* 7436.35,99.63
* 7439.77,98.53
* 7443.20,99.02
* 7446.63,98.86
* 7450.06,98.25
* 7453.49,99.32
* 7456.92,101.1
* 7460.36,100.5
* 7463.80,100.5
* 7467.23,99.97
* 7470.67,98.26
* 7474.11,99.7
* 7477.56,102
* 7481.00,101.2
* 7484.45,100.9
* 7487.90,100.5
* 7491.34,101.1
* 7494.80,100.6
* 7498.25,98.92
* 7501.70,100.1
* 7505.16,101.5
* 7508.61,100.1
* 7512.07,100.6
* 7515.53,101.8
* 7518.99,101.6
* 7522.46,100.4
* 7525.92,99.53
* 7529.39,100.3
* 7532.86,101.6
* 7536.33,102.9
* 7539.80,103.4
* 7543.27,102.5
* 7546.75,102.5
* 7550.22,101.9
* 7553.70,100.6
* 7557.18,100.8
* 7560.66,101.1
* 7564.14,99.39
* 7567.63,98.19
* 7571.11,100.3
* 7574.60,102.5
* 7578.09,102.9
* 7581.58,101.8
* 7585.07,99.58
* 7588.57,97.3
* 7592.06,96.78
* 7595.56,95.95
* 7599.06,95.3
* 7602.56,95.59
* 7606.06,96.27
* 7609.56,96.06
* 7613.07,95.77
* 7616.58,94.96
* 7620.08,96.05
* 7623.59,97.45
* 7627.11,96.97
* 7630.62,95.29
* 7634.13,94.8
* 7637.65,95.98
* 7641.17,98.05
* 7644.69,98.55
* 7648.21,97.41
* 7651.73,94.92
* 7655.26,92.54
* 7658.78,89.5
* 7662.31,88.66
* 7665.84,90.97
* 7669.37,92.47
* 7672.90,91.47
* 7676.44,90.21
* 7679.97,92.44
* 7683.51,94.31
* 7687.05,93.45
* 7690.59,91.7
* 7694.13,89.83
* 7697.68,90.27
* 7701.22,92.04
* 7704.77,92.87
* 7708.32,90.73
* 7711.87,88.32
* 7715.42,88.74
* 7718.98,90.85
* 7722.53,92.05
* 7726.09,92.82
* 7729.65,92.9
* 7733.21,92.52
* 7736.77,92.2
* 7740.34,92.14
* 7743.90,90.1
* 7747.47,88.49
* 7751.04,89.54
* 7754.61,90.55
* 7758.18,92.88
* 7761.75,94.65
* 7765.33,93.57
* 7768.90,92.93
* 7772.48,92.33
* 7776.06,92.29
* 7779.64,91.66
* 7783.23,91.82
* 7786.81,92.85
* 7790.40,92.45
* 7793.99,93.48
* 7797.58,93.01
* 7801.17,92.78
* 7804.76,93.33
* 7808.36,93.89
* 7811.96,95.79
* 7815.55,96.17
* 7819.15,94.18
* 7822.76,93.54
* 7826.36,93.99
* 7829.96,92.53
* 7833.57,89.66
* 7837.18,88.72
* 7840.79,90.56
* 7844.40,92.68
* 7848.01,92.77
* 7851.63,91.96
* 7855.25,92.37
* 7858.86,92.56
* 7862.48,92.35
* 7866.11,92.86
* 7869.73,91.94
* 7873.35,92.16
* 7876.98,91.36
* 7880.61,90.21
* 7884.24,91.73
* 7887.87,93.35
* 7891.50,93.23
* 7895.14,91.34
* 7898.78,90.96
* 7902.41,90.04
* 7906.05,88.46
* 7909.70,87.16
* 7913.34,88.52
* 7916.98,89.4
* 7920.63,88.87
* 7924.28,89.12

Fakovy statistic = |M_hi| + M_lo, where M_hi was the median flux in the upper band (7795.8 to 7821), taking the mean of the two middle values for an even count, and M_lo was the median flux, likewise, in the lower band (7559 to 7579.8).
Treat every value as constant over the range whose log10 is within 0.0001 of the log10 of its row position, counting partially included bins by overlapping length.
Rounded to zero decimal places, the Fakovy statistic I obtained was 195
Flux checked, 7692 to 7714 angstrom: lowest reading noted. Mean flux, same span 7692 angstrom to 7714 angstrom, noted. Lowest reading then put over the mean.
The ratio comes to 0.974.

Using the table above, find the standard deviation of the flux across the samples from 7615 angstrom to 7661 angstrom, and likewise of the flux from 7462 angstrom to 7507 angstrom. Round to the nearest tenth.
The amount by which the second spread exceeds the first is -1.4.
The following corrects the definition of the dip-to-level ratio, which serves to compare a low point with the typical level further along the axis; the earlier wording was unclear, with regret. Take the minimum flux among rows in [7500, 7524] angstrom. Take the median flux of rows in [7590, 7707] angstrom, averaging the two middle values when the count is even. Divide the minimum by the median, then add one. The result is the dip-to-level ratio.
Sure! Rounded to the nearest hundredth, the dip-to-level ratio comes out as 2.05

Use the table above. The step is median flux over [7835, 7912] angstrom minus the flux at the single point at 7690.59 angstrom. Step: 0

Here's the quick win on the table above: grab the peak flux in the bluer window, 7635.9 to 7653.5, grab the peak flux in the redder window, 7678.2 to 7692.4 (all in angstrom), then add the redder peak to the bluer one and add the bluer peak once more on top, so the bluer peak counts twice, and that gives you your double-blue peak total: 291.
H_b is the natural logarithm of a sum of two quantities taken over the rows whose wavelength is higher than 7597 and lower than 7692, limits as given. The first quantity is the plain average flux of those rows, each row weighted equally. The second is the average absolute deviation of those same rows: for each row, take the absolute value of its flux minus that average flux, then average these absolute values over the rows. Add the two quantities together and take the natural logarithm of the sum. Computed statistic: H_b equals 4.570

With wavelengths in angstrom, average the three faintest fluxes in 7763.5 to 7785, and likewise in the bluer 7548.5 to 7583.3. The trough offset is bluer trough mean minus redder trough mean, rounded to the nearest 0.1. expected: 7.4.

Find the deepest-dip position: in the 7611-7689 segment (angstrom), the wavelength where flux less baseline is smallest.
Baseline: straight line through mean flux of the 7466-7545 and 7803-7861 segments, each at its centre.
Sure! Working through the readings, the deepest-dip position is 7662.31 angstrom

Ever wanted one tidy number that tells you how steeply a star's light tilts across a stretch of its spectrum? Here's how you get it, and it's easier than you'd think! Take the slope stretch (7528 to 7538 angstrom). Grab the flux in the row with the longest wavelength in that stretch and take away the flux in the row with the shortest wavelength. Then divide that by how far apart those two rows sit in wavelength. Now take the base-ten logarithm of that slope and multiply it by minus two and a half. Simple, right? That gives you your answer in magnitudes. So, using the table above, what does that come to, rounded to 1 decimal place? 1.1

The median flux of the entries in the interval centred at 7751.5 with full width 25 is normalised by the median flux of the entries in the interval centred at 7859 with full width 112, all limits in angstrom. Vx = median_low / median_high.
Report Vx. 0.98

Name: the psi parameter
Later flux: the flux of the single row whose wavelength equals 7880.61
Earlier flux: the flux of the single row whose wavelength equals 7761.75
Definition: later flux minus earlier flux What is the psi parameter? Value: -4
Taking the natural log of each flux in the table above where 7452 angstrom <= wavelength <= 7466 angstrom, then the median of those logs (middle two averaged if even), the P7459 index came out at 4.61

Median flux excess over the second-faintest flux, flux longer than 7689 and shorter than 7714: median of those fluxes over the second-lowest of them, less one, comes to 0.010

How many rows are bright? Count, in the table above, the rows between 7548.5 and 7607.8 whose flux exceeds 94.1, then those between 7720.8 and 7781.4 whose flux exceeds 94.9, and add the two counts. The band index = 17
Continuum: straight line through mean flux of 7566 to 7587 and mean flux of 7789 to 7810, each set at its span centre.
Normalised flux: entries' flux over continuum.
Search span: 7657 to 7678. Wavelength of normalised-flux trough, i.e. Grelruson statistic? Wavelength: 7662.31 angstrom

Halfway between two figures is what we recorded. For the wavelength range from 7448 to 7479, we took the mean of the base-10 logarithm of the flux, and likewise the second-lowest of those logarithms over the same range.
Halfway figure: 1.996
